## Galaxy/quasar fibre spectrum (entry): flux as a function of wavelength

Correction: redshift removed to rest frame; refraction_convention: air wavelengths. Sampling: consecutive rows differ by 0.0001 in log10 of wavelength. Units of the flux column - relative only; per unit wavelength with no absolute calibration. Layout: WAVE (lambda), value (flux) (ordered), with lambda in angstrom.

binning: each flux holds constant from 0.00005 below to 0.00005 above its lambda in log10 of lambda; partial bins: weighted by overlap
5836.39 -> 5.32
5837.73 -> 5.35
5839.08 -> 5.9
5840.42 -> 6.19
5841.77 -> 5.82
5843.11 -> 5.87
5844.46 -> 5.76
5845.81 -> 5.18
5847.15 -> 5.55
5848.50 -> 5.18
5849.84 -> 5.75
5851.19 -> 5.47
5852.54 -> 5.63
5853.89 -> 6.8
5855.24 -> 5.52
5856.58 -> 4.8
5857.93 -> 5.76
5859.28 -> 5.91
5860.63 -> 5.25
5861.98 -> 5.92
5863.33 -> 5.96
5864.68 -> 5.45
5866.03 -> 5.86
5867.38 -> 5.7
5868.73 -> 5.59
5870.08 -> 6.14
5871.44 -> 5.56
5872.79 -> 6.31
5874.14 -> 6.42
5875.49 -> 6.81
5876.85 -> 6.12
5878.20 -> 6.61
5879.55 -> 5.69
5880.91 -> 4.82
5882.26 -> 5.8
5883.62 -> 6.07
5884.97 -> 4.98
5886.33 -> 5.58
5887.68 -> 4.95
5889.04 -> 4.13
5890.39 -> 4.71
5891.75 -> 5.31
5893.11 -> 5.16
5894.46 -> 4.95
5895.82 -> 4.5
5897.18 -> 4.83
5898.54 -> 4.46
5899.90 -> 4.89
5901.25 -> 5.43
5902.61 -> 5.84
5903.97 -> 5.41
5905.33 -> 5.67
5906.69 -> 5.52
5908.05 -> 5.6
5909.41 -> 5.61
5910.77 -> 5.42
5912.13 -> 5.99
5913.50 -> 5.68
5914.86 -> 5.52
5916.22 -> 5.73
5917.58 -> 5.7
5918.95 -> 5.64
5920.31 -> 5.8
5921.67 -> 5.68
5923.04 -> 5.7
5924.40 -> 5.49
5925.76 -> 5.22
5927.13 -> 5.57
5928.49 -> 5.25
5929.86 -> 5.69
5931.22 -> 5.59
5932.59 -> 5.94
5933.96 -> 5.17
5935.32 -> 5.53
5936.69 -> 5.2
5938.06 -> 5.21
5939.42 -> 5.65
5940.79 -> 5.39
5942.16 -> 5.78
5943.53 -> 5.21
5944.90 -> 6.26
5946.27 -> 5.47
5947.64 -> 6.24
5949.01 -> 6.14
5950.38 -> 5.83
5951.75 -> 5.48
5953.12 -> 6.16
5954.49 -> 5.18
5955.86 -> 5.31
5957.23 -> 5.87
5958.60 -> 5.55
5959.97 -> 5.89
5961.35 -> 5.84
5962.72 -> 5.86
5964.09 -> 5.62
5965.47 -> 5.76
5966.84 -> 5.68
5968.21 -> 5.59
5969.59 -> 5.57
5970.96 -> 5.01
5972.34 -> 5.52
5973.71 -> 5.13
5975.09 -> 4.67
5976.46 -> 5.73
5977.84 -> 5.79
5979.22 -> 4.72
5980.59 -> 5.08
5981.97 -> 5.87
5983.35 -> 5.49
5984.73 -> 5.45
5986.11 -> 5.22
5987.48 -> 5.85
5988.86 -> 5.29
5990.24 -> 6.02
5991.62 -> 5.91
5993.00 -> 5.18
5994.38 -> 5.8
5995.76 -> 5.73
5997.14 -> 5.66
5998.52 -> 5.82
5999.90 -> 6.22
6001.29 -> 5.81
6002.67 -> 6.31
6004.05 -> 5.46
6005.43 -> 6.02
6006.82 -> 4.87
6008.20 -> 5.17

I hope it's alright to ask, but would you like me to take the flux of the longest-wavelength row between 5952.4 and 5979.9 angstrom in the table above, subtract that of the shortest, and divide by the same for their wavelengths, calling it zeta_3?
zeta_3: -0.06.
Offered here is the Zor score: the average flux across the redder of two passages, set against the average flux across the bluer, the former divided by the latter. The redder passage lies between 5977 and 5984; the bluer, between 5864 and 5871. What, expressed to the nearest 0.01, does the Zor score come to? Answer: 0.94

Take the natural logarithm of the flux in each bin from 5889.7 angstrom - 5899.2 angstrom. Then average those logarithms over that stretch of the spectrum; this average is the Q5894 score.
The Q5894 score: 1.58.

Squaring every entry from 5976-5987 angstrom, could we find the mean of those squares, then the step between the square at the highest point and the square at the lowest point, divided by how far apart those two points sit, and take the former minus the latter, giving 30.1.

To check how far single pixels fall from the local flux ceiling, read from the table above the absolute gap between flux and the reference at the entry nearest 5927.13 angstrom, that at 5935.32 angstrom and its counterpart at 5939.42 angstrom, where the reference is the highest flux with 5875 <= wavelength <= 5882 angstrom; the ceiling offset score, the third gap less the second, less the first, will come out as -1.4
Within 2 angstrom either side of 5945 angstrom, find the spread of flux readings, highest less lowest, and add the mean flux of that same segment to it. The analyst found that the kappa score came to 6.7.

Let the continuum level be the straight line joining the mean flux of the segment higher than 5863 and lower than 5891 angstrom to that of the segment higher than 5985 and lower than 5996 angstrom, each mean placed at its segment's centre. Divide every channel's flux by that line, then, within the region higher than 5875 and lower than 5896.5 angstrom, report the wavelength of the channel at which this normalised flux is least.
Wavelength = 5889.04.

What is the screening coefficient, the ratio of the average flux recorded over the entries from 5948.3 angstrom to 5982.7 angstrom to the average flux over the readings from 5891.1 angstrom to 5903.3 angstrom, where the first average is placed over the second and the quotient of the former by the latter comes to 1.10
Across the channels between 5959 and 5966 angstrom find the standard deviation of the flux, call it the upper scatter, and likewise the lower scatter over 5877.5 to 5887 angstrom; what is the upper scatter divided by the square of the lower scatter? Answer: 0.3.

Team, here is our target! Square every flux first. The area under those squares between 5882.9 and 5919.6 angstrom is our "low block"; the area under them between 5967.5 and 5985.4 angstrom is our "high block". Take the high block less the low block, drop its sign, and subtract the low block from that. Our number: -516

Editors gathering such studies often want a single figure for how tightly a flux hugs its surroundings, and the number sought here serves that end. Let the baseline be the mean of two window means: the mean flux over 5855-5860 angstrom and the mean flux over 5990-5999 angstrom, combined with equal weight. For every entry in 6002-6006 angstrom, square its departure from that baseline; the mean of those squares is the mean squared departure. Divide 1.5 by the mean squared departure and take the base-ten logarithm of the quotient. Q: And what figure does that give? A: 0.8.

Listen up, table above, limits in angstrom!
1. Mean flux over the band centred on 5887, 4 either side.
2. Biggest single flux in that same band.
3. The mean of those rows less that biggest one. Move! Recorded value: -1.0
